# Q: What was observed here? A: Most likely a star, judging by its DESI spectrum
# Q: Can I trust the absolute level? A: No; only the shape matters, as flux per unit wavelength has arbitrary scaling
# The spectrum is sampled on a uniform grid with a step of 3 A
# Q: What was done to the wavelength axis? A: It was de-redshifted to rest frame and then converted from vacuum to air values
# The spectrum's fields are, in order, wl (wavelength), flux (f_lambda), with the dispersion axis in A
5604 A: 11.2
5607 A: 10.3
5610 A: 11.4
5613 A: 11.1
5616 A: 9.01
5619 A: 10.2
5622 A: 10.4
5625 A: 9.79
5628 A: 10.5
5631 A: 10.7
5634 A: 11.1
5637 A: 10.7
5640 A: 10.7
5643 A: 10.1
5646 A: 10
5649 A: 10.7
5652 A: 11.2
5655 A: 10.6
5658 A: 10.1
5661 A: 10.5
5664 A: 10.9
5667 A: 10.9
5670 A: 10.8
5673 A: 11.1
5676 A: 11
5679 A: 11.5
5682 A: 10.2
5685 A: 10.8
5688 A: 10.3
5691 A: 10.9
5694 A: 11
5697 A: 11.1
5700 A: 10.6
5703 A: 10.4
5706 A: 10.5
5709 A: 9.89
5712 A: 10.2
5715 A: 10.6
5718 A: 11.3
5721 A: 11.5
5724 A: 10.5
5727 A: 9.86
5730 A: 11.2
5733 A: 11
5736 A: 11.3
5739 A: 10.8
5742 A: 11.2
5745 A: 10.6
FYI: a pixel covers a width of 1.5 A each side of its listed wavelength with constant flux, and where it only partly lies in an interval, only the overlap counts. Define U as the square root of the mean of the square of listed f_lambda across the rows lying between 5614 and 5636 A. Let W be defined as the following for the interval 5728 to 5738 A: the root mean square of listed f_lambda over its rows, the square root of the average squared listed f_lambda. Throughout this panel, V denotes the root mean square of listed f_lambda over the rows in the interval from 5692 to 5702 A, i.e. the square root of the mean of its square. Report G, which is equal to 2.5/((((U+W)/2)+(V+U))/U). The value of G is 0.805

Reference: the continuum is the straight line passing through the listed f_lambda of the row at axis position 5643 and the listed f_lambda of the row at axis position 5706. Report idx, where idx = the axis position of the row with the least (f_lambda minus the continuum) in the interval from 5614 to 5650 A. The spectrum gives 5616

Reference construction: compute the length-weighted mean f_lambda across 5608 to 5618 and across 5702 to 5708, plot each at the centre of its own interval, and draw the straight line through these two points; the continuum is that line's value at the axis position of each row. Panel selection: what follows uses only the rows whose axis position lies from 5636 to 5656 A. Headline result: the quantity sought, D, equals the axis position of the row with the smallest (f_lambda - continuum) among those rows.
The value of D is 5646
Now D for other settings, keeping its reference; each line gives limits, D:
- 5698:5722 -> 5709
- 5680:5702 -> 5682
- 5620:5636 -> 5625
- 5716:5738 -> 5727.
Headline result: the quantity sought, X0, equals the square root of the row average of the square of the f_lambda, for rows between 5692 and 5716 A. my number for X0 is 10.54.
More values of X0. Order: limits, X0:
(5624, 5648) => 10.46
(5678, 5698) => 10.84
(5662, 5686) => 10.91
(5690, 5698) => 11.00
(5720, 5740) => 10.89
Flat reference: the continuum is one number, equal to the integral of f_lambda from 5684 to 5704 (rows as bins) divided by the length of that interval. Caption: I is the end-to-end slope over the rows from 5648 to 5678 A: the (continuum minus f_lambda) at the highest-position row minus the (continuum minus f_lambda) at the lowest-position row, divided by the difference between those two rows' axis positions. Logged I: -0.0111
